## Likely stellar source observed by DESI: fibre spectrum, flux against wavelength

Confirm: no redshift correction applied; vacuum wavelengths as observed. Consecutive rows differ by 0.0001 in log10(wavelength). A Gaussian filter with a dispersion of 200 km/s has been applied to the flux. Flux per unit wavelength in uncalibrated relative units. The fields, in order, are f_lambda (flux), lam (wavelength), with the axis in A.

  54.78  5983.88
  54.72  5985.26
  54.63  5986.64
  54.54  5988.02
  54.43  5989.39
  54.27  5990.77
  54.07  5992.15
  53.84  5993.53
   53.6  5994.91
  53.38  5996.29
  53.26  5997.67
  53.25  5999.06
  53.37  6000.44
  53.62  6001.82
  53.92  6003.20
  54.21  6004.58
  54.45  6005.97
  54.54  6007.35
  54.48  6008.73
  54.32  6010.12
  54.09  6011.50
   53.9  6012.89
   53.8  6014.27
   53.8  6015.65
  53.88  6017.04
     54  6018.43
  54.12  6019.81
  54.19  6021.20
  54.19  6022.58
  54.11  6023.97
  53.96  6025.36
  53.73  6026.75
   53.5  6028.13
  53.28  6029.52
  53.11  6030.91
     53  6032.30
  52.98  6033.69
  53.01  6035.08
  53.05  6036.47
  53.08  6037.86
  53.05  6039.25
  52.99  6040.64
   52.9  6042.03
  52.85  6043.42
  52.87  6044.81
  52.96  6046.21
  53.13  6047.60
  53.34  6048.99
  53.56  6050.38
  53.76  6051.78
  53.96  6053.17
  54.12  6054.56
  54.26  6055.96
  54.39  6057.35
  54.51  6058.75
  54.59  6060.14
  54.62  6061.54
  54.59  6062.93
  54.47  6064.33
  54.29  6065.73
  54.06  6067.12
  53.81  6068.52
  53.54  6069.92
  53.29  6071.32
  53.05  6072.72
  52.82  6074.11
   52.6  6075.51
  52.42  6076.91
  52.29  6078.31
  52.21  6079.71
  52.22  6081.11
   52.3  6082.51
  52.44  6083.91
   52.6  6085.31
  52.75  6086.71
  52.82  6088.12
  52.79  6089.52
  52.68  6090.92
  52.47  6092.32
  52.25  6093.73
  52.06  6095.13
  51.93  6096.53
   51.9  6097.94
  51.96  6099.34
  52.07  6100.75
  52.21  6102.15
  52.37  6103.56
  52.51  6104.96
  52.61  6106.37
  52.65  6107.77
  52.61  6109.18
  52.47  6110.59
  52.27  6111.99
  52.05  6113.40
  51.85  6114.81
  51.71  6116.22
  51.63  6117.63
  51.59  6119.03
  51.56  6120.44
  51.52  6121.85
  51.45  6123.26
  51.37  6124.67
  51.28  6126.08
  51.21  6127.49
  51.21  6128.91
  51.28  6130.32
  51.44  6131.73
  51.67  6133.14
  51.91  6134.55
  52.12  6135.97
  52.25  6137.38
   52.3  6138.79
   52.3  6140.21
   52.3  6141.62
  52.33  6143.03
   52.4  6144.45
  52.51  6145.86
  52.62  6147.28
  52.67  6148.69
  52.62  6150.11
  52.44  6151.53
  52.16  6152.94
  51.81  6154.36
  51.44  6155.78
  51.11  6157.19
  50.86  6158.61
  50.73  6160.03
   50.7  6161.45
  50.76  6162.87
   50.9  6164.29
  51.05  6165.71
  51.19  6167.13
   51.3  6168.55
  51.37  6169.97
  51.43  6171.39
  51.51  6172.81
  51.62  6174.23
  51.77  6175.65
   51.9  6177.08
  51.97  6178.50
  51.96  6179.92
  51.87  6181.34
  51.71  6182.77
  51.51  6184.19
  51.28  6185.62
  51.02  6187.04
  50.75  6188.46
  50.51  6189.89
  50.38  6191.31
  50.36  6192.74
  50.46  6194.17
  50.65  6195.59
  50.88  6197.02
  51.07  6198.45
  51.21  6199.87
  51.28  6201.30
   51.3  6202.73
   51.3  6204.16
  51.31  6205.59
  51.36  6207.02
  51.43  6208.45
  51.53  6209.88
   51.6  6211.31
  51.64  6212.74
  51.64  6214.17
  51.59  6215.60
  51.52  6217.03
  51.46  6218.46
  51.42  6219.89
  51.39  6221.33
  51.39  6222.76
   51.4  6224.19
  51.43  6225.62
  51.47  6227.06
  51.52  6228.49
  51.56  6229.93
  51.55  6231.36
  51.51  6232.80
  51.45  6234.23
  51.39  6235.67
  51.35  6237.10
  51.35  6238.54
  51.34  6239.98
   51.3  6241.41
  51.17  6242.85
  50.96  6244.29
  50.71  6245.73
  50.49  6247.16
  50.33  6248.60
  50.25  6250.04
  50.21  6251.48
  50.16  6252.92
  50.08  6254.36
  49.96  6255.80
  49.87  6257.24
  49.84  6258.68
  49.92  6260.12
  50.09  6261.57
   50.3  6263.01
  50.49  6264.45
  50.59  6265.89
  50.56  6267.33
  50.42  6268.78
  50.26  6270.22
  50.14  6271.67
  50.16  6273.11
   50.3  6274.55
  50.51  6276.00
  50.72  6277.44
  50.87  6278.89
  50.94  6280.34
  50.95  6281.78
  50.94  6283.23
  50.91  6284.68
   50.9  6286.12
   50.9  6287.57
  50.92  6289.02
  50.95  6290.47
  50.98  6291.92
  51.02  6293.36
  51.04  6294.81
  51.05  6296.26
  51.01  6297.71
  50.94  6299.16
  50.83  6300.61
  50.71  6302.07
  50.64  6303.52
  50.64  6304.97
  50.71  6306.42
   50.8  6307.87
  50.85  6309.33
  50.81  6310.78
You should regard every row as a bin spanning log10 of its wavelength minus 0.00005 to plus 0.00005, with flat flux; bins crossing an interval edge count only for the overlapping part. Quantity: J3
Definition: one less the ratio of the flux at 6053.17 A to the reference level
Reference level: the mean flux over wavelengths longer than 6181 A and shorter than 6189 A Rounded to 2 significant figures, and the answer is -0.051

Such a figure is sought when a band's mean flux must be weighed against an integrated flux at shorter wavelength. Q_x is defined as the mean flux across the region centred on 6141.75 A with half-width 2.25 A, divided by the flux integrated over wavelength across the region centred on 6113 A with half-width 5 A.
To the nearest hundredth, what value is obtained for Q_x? 0.10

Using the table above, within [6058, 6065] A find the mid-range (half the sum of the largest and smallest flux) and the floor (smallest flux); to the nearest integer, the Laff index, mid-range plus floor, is 109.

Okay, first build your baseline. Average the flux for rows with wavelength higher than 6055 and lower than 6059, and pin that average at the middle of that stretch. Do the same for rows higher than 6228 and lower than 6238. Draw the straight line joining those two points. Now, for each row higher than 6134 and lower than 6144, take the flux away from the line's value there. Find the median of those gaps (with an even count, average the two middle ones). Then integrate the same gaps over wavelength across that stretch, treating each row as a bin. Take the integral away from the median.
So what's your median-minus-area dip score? -7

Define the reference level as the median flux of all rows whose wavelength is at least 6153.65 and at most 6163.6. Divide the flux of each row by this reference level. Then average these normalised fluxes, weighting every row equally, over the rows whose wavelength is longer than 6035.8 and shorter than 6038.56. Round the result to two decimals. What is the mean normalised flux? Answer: 1.04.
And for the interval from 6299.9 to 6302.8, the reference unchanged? 1.00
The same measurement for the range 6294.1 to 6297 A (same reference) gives 1.00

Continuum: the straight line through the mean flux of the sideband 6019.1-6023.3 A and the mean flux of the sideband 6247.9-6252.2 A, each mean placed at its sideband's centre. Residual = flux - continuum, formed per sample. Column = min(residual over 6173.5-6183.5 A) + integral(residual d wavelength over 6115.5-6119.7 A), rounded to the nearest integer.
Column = -4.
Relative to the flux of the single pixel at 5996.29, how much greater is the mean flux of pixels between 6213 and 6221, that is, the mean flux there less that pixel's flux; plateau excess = -1.9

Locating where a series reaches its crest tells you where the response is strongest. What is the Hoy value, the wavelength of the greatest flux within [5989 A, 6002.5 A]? 5989.39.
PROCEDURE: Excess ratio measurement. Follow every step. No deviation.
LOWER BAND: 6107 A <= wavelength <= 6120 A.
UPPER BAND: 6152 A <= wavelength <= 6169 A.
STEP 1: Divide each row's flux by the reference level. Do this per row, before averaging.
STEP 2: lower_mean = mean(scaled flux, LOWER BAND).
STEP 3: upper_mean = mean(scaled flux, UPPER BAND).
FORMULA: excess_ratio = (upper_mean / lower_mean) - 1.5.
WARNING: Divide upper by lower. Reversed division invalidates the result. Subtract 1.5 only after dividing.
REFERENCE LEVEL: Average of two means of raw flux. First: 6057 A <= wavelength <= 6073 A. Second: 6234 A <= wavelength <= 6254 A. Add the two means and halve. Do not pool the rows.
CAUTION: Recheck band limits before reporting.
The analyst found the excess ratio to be -0.518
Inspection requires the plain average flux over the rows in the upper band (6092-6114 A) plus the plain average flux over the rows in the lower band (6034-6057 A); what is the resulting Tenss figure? 105.6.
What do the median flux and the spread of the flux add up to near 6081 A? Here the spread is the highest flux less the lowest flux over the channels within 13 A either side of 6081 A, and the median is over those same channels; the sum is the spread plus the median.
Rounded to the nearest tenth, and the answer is 54.2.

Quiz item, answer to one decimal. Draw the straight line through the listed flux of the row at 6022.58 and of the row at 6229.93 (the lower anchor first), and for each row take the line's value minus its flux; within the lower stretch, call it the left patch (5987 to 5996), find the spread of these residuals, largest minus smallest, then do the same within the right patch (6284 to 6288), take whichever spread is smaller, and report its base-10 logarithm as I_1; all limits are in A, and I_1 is -1.6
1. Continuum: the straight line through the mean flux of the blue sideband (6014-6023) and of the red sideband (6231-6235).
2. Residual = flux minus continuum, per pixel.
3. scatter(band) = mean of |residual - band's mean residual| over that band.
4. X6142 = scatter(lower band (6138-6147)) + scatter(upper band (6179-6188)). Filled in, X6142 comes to 0.35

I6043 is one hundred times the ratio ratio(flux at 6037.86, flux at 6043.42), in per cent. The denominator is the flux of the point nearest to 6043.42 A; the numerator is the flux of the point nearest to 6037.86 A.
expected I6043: 100.4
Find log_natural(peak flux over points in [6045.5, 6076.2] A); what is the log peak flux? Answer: 4.00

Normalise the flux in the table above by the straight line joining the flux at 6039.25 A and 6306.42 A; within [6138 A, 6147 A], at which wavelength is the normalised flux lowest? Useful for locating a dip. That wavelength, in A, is 6138.79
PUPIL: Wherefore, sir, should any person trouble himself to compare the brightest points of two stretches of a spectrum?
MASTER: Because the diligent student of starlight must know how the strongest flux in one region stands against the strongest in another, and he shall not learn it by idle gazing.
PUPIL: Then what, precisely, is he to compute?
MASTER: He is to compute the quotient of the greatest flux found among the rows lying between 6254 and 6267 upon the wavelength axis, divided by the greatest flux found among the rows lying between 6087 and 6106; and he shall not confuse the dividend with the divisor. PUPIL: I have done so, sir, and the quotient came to 0.958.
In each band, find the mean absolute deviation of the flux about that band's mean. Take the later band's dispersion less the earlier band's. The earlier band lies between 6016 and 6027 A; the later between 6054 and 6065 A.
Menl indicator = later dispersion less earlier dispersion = 0.01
